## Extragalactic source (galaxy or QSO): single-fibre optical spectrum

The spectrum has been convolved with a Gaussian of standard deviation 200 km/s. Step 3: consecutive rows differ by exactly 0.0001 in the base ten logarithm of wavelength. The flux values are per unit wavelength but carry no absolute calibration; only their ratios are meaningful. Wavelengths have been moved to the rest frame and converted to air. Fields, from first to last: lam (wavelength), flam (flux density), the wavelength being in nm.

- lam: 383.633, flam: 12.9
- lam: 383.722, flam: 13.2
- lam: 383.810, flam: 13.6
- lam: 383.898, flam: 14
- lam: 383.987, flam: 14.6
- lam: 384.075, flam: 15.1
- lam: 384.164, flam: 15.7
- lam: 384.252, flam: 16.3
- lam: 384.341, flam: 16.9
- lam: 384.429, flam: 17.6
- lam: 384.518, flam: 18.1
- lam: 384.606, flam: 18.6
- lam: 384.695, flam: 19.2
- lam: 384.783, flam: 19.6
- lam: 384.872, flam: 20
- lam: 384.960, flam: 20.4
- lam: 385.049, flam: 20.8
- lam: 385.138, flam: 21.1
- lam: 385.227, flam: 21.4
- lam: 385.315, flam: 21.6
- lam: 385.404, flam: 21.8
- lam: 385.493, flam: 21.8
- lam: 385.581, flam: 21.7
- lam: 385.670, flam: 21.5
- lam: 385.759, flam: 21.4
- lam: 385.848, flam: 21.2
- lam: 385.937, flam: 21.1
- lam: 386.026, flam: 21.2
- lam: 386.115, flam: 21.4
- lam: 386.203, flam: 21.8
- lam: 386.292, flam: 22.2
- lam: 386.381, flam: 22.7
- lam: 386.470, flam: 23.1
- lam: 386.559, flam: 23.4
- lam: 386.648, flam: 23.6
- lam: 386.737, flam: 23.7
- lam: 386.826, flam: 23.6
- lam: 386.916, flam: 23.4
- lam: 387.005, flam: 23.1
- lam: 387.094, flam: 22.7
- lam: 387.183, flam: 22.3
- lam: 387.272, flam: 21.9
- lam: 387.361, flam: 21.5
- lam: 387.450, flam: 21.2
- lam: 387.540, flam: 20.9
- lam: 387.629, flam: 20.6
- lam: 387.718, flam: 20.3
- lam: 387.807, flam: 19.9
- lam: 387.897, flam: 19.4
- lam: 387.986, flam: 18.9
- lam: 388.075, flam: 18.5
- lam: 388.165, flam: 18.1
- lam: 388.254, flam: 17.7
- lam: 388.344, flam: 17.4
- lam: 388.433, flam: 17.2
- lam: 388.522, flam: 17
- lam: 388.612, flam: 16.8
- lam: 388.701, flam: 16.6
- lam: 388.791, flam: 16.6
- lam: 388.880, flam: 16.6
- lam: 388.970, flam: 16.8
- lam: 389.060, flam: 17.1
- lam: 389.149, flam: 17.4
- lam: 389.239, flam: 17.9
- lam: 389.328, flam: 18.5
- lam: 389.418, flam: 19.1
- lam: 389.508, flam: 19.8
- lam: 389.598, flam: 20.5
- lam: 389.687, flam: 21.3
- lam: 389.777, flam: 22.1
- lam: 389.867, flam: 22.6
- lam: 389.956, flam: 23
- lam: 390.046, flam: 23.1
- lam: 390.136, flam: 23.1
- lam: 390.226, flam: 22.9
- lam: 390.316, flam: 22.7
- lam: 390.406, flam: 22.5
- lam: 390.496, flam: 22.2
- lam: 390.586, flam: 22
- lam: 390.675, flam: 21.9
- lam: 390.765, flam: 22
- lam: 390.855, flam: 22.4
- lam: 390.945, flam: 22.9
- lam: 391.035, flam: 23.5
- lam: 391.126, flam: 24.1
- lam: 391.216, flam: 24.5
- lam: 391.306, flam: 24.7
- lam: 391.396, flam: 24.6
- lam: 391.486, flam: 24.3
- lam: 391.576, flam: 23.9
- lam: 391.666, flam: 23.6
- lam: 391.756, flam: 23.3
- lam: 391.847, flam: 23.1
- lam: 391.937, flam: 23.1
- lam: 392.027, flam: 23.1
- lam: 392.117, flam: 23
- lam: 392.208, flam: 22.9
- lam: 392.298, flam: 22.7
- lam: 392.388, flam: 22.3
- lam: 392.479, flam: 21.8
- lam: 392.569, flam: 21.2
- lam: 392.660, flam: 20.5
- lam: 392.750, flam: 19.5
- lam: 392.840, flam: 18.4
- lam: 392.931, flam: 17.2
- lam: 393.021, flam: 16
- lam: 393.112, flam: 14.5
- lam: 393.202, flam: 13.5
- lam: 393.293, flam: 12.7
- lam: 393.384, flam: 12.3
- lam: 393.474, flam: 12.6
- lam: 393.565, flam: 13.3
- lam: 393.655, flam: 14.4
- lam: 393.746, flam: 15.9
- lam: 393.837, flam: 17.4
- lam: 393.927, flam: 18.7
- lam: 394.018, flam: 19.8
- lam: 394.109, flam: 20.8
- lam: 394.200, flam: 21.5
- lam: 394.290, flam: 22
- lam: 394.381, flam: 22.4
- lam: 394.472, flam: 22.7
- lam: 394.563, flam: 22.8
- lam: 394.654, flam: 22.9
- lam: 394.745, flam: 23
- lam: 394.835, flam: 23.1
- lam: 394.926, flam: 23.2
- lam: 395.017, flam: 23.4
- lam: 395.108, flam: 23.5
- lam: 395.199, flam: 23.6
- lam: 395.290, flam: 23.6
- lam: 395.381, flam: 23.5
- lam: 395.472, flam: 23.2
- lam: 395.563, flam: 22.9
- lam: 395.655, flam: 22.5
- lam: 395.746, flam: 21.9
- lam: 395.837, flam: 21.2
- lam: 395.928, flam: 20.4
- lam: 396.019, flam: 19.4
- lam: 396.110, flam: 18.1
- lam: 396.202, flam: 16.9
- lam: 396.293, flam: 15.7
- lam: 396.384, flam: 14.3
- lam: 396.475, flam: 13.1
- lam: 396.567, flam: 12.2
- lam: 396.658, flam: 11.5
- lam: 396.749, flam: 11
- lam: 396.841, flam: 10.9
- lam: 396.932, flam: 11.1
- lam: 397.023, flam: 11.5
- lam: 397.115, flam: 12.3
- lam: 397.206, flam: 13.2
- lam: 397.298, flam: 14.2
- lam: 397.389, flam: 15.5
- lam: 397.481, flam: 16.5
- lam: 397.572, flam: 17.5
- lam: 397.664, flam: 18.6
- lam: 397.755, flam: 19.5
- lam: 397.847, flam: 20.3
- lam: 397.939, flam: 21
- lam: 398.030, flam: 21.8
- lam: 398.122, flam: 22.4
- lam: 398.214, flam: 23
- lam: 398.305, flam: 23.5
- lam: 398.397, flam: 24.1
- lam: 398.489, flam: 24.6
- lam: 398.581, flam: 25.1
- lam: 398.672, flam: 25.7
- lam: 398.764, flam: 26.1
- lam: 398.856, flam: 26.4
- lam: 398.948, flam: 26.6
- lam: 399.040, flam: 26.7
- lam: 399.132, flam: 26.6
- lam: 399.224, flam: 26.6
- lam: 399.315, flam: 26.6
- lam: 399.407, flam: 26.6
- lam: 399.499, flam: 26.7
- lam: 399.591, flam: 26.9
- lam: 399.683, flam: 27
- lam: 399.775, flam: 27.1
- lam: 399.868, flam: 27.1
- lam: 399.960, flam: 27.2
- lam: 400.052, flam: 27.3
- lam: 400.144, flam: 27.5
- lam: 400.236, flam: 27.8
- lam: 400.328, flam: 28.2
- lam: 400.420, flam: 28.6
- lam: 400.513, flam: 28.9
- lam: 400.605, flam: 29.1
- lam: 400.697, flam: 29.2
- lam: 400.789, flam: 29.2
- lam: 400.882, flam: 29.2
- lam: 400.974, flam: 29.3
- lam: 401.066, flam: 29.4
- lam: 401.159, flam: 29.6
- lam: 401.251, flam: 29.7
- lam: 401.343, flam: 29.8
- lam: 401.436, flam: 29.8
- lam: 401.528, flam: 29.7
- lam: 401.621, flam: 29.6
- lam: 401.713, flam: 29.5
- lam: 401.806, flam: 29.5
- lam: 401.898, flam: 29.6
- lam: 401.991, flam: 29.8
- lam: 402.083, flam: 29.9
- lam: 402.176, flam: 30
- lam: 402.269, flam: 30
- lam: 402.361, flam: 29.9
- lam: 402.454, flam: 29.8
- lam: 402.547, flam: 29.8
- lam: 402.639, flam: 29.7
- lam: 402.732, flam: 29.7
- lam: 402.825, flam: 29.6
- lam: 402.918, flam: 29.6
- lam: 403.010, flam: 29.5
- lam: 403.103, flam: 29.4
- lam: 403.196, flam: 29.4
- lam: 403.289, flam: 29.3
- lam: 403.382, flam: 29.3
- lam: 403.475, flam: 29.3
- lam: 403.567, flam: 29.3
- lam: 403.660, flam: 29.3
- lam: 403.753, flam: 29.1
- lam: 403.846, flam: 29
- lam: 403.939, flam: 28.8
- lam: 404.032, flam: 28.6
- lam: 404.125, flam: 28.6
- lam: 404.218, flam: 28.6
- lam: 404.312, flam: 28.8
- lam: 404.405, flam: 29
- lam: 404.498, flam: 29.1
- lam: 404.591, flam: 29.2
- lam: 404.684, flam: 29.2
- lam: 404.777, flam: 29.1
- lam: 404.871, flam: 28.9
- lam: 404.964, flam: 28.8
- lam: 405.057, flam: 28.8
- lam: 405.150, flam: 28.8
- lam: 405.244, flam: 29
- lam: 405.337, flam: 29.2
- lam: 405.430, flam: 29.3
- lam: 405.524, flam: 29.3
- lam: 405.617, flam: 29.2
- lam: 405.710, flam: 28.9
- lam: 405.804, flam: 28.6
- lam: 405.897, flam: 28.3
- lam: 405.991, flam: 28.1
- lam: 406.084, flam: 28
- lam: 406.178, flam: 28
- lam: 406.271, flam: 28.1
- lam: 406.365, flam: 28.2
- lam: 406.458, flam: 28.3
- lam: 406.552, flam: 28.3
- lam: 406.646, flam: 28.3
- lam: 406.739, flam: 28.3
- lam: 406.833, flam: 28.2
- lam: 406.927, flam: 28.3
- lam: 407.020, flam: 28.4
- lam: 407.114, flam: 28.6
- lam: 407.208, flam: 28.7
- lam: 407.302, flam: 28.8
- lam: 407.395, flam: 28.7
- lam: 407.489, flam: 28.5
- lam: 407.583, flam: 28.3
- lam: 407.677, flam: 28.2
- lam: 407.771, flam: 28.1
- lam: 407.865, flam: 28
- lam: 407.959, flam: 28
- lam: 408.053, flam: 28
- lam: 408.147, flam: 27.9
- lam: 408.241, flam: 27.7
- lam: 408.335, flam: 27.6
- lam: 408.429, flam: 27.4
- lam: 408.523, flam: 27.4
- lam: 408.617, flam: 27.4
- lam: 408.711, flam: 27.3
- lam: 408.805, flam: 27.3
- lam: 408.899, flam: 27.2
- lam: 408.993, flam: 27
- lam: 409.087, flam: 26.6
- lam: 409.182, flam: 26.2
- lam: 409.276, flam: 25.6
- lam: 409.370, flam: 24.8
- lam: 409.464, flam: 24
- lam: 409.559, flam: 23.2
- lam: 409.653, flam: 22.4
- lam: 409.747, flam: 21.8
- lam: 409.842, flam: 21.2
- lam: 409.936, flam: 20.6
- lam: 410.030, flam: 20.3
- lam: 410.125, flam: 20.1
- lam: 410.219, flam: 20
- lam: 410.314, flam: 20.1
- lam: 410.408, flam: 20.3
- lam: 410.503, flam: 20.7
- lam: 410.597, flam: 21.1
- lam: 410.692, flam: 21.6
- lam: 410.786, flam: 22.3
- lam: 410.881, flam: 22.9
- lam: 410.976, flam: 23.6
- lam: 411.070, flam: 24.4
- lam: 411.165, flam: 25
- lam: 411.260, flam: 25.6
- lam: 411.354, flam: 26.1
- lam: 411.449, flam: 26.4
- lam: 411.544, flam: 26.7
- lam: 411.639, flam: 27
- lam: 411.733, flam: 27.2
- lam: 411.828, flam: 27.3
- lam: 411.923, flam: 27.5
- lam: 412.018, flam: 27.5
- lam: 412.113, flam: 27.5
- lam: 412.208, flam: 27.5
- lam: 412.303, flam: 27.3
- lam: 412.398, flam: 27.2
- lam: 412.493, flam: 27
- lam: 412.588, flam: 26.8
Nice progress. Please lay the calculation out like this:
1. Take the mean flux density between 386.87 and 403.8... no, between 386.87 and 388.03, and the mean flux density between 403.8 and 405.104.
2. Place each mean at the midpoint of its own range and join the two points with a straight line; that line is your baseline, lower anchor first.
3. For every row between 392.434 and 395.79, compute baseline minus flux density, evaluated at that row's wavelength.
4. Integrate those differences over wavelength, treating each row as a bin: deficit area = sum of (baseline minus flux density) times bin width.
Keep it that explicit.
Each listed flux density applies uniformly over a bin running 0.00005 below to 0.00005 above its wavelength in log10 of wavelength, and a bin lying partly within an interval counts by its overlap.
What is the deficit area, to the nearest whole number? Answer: 15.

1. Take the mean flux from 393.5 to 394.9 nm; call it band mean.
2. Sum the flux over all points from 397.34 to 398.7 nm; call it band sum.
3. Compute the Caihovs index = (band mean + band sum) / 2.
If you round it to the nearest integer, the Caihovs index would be 170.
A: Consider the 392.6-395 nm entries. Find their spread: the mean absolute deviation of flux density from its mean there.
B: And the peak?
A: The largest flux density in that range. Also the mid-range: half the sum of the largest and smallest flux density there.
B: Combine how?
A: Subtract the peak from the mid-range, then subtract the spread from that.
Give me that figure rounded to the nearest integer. -9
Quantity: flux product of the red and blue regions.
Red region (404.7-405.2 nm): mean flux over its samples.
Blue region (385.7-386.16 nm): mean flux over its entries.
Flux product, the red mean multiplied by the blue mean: 614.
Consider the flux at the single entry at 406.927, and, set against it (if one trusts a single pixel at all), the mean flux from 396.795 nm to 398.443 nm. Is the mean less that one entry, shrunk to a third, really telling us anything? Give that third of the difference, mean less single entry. -3.6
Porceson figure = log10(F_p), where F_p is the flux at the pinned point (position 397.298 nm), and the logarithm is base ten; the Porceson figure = 1.15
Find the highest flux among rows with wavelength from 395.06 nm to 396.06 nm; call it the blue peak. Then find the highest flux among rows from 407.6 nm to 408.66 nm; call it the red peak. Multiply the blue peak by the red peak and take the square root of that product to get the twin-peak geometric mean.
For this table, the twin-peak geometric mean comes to 25.8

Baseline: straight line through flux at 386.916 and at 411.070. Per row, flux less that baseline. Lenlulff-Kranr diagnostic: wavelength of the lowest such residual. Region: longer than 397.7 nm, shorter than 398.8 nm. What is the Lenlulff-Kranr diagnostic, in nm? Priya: 397.755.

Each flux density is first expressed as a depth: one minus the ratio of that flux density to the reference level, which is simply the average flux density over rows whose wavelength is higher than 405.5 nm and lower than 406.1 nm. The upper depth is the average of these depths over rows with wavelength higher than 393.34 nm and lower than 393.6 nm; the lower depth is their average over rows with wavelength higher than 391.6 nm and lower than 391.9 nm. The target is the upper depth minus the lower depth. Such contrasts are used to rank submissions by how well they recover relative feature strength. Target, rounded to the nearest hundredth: 0.37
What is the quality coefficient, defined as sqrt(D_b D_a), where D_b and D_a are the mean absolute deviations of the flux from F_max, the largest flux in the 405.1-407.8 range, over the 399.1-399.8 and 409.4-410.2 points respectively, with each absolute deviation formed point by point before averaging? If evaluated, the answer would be 4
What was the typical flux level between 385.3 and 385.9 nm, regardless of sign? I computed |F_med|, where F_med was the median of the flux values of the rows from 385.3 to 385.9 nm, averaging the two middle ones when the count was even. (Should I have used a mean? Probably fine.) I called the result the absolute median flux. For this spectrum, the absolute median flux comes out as 21.6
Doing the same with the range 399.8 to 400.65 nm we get 27.8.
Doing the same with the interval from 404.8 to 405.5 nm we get 28.9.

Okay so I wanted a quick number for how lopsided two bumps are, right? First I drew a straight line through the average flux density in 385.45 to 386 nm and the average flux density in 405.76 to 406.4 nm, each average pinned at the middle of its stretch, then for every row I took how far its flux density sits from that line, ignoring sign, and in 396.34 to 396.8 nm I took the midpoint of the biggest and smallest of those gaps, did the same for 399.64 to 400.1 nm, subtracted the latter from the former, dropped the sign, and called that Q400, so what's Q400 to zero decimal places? 11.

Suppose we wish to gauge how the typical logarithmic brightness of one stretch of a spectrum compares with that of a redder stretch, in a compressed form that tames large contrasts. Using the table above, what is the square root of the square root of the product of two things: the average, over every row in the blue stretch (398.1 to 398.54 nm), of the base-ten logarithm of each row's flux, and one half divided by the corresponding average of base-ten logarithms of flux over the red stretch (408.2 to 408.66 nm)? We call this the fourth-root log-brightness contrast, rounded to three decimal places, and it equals 0.831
